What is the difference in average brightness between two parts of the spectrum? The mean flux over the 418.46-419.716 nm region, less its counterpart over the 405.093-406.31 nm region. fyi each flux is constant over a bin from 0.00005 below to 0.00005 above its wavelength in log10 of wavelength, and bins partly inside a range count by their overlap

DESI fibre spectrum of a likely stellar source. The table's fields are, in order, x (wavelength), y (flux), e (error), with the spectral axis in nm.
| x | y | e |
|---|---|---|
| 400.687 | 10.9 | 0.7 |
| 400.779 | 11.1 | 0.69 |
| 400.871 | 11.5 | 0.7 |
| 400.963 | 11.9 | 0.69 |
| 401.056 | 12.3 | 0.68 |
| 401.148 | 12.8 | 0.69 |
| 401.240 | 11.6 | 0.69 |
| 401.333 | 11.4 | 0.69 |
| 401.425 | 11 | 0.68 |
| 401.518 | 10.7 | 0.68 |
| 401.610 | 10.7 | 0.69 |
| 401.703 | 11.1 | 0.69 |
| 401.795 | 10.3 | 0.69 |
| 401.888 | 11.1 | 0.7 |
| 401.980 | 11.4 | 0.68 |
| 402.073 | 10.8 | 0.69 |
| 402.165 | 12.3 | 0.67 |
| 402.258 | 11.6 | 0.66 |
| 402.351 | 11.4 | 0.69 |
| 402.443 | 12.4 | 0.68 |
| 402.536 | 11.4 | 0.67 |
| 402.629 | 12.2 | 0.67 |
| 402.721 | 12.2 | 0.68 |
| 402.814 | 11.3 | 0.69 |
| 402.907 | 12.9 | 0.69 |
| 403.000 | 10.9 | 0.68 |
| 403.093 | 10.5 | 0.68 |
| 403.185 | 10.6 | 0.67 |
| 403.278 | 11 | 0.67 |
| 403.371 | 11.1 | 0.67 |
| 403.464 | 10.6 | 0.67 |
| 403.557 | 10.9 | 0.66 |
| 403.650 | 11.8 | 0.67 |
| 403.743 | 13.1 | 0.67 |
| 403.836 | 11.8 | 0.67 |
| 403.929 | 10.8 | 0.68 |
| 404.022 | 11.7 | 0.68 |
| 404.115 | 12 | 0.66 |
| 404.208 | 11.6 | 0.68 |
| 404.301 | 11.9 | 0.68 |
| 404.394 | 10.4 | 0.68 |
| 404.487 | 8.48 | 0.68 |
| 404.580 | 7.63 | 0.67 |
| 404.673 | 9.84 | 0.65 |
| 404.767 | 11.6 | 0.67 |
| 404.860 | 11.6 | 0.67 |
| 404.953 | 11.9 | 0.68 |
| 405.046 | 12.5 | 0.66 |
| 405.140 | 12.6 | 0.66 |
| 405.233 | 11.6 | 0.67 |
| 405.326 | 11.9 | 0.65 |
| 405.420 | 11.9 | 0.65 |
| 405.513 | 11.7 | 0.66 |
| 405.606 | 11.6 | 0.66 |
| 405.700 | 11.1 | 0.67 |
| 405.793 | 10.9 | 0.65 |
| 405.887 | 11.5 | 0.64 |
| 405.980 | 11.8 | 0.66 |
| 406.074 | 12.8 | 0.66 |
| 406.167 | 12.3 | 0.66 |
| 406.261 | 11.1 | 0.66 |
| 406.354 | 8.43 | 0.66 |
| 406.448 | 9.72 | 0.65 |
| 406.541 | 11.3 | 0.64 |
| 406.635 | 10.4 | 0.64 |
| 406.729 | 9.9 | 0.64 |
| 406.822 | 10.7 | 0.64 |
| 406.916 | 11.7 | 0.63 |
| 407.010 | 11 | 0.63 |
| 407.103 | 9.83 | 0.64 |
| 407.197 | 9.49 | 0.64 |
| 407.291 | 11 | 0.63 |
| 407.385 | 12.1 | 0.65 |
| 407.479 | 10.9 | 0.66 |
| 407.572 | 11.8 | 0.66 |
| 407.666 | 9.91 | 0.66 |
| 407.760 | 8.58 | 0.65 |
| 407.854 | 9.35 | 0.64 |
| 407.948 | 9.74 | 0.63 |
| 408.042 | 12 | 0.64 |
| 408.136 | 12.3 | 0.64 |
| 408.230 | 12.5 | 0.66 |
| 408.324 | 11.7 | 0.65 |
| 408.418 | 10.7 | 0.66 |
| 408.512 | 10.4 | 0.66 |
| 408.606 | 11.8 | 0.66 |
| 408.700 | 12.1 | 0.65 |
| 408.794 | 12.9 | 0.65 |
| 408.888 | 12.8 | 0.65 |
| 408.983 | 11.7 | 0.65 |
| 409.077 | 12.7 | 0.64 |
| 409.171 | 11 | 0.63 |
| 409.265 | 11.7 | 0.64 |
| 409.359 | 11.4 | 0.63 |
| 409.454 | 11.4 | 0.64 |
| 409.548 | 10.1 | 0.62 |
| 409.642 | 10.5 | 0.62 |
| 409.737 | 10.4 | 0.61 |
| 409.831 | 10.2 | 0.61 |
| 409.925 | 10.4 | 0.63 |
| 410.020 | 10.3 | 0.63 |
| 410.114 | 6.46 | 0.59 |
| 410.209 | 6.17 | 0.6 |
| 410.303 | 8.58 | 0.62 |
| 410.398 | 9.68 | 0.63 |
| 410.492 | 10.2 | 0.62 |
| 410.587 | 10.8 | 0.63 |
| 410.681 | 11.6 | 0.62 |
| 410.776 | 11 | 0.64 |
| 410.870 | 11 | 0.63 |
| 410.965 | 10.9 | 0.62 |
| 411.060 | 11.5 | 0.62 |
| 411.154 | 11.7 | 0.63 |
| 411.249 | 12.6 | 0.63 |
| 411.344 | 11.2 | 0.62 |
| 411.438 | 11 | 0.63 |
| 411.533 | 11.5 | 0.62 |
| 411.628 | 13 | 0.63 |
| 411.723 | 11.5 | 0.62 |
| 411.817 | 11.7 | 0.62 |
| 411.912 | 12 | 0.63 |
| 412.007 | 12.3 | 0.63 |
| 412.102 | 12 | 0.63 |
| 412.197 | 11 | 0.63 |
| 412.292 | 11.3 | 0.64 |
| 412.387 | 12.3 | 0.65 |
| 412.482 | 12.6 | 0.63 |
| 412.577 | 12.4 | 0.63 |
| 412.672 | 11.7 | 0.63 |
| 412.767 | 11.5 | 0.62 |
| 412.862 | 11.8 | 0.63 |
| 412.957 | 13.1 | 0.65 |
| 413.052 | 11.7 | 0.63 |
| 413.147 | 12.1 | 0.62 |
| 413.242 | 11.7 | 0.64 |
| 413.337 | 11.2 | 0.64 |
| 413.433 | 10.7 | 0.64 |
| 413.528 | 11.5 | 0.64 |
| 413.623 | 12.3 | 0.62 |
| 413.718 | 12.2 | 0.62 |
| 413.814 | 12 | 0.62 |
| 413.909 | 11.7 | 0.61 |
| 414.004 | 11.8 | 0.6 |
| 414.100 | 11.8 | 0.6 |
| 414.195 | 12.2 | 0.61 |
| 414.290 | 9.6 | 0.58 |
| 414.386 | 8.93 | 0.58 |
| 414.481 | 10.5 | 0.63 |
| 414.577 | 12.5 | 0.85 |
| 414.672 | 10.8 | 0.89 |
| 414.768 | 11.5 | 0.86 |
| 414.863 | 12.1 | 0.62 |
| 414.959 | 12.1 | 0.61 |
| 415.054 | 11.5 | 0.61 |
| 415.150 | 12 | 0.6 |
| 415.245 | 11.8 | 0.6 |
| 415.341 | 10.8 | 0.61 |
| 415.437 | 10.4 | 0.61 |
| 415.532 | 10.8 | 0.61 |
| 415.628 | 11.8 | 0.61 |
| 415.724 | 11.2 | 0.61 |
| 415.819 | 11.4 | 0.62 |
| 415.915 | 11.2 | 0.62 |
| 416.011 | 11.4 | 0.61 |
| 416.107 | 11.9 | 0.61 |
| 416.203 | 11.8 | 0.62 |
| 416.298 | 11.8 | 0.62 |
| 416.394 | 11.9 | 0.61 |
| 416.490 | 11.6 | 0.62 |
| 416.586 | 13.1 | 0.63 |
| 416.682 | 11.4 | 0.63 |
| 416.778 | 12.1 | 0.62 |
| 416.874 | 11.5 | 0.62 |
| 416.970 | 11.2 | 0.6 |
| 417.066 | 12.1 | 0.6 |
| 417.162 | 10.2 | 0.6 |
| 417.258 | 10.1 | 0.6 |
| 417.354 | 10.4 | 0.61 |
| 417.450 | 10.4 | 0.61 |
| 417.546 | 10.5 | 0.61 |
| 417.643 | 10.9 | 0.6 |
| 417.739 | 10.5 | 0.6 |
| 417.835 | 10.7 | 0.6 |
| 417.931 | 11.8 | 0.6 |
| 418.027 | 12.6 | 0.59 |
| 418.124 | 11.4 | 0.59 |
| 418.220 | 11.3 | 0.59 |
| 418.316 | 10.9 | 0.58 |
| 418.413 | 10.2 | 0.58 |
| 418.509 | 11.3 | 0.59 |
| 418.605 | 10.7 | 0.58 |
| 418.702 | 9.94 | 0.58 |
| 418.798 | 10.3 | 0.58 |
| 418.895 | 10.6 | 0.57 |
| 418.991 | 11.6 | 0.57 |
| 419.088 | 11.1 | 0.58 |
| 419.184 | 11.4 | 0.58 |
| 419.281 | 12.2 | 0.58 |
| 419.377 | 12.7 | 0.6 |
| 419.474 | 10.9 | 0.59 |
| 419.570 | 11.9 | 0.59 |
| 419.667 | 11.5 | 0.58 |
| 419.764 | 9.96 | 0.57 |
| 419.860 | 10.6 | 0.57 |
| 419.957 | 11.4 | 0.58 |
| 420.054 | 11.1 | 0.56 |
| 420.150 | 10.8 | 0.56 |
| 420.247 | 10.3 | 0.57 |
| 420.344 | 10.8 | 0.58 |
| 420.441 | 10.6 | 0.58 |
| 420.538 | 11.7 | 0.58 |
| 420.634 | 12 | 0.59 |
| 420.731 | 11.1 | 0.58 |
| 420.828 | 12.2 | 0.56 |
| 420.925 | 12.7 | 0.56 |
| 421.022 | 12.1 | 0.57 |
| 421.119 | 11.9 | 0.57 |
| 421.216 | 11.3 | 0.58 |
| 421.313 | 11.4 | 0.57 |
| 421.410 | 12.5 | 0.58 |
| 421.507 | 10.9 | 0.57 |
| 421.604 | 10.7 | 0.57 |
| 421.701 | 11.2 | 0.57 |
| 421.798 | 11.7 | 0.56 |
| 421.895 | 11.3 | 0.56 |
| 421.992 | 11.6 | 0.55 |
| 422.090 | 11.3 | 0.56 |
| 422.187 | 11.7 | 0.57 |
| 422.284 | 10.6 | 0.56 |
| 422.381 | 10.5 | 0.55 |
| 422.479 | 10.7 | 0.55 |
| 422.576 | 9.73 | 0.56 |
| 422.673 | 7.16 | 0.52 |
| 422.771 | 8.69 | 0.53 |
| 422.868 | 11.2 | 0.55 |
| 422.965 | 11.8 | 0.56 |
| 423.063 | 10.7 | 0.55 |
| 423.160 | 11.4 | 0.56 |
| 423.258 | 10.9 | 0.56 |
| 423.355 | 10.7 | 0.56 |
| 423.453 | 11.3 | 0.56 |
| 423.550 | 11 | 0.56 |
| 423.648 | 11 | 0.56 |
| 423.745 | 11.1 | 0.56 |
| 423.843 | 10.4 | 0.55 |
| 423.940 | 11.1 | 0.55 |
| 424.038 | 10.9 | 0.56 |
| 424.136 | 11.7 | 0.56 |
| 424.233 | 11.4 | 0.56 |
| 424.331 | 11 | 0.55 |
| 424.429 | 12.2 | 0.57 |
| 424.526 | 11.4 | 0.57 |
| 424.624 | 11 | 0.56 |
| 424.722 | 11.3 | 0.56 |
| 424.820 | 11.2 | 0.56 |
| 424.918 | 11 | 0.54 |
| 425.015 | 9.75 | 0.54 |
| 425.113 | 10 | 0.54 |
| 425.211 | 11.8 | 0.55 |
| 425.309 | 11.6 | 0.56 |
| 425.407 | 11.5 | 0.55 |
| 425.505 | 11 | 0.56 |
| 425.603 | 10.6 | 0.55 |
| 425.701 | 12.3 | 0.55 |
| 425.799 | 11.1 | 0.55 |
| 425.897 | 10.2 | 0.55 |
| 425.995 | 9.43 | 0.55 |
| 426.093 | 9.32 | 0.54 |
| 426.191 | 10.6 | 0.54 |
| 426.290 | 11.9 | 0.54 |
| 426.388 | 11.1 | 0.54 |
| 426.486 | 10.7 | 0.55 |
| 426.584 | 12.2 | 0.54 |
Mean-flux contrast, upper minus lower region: -0.51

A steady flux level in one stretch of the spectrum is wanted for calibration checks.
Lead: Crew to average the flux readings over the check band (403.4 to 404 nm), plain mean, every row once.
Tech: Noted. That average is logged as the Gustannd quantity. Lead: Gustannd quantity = 11.5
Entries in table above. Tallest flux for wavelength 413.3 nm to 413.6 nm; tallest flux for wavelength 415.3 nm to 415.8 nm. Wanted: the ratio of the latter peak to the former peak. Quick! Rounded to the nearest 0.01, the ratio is 1.03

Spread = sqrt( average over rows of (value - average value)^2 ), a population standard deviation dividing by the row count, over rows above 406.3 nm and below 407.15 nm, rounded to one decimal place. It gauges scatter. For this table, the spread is 0.9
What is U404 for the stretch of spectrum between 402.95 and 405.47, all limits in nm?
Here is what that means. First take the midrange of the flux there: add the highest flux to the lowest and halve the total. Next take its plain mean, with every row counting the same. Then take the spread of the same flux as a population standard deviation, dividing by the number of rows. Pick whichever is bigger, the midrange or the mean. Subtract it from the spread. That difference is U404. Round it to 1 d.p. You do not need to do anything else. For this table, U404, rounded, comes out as -10.0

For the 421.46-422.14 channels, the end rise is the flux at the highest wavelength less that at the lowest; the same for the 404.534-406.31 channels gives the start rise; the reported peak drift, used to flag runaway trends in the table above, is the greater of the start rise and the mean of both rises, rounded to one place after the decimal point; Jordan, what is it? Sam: 3.5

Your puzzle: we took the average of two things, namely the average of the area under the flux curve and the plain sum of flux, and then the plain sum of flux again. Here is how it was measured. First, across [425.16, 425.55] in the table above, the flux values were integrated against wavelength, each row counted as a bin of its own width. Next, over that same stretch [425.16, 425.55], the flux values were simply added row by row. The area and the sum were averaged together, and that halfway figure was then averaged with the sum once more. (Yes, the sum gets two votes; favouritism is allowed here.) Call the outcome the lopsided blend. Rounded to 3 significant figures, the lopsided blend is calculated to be 35.5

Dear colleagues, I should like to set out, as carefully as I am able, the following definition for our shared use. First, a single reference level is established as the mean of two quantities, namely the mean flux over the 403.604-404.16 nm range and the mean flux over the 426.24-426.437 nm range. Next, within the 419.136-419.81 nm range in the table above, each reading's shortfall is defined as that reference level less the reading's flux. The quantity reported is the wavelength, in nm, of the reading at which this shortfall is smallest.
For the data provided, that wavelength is 419.377 nm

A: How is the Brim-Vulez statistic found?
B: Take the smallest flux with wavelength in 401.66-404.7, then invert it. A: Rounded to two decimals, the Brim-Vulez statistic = 0.13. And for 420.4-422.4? 0.10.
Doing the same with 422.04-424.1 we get 0.14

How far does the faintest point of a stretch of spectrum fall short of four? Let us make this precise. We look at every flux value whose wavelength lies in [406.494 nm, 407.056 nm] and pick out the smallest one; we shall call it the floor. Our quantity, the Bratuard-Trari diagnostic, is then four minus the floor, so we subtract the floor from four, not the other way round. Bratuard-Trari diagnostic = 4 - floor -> -5.9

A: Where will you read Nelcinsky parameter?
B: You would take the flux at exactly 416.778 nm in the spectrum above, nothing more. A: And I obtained 12.1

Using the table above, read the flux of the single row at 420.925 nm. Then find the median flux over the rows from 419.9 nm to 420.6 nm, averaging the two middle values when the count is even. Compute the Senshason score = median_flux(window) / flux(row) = 0.85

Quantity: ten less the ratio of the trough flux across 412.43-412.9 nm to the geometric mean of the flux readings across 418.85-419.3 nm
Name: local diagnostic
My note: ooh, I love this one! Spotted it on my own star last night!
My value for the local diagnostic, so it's 8.99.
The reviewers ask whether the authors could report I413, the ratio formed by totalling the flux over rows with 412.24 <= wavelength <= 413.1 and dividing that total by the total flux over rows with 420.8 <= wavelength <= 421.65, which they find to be 1.03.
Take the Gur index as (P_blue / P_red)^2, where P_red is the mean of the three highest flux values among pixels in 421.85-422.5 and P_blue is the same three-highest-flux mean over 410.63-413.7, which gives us 1.25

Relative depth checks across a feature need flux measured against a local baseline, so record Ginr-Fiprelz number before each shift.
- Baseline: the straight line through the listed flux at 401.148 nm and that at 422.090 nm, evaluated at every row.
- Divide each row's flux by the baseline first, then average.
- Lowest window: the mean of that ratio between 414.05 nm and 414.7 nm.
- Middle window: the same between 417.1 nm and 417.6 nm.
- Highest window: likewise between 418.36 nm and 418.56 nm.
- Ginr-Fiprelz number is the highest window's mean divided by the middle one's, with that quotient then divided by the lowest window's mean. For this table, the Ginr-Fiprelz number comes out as 1.14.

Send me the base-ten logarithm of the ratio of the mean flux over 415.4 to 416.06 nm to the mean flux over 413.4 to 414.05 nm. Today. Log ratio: -0.022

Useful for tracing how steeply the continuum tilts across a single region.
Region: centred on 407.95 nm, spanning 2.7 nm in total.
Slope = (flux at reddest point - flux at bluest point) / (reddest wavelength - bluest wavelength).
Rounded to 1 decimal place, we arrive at 0.5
